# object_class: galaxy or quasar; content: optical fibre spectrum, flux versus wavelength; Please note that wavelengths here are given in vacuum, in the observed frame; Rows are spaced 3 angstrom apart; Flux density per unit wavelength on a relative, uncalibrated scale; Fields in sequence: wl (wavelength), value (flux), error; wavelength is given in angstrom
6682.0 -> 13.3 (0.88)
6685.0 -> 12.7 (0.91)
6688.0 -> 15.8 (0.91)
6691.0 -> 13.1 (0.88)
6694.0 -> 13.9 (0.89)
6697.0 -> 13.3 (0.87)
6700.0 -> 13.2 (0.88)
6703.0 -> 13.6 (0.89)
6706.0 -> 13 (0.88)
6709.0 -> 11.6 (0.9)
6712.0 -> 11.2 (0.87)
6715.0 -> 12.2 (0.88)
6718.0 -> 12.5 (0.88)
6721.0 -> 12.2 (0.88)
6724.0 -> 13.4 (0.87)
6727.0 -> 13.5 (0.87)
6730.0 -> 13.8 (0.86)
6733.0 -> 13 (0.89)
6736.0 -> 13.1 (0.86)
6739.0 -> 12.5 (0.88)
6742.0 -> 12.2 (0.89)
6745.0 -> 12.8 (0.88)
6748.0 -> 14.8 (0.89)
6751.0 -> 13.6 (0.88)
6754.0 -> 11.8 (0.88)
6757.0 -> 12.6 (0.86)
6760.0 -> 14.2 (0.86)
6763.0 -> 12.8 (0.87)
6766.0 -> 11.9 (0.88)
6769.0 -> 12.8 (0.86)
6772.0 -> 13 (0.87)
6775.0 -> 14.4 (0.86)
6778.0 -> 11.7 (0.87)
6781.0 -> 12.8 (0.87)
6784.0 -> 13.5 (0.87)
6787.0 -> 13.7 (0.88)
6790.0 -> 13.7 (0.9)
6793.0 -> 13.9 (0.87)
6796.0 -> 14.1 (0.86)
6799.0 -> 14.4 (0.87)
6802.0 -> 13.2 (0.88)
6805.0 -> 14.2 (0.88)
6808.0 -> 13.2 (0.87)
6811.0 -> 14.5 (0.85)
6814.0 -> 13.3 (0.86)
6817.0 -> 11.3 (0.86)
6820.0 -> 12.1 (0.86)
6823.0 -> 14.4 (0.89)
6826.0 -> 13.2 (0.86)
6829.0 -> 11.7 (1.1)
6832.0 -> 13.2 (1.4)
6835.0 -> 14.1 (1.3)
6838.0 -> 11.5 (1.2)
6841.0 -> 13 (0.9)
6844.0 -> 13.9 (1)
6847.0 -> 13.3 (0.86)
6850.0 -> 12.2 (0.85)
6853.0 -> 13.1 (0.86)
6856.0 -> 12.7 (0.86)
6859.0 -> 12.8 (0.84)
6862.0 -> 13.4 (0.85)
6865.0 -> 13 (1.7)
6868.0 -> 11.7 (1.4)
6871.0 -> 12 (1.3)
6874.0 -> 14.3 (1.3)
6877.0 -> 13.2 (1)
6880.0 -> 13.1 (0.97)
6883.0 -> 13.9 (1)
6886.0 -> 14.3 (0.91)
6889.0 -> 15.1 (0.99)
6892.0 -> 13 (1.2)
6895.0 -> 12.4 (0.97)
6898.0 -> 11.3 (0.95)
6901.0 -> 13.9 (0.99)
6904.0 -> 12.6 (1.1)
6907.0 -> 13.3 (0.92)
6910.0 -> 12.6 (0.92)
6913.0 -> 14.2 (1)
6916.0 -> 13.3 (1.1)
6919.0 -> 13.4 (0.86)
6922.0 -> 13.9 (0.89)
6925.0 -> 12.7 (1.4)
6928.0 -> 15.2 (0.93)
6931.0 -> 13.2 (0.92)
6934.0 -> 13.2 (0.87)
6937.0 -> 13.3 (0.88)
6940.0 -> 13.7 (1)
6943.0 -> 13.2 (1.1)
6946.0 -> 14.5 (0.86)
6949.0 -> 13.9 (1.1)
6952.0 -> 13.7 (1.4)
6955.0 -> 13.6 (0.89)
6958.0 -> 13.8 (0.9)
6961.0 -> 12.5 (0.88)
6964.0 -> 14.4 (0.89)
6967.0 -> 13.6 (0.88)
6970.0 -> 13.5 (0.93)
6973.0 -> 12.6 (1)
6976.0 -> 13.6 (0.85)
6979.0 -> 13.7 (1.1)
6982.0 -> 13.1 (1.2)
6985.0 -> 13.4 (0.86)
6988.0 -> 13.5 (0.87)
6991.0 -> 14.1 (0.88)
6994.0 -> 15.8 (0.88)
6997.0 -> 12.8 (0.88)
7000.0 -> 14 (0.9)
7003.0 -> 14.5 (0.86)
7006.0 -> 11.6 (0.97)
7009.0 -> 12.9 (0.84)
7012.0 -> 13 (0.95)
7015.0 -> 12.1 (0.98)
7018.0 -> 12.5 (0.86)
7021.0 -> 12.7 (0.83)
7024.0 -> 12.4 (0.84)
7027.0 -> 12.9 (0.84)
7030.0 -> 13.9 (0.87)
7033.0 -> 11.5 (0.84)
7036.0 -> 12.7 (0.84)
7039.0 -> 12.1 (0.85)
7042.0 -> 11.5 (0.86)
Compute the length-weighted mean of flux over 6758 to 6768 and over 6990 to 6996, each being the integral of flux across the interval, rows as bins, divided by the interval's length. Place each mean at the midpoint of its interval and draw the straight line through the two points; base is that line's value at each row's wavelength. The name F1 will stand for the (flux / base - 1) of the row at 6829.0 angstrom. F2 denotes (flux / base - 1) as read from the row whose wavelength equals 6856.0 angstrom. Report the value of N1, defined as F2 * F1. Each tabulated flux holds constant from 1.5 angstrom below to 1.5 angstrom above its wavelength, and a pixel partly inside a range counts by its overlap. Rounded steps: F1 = -0.13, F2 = -0.07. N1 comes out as 0.010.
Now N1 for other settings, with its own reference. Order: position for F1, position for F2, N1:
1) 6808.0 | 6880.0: 0.000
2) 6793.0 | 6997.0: -0.008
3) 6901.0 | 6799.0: -0.001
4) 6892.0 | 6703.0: -0.007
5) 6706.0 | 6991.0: -0.002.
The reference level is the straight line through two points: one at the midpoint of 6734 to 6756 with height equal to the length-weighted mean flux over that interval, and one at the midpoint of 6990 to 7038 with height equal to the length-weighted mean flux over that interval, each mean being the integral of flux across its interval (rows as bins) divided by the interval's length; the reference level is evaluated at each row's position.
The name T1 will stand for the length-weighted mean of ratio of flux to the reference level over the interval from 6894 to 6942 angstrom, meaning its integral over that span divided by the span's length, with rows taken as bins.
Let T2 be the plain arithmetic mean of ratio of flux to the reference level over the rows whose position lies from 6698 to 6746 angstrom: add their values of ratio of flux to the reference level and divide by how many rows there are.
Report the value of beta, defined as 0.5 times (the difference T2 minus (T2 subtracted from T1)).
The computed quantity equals 0.474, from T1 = 1.02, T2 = 0.98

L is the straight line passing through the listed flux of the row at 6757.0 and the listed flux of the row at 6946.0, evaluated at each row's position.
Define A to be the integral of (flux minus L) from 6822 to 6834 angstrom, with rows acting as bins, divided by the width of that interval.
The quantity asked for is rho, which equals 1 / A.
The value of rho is -5.0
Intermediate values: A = -0.2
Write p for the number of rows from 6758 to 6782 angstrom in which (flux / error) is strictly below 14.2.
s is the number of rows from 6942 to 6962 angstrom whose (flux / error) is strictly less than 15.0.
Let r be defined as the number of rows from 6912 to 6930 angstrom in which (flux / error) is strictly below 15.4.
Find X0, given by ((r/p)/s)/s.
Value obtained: 0.09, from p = 2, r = 3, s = 4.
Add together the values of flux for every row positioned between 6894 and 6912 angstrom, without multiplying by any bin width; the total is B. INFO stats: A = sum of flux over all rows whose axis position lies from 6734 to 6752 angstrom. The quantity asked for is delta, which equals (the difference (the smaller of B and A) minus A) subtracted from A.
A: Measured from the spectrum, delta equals 81.9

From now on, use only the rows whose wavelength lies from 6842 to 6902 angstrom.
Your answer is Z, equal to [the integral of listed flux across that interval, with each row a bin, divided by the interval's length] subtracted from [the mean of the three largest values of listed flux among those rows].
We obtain 1.44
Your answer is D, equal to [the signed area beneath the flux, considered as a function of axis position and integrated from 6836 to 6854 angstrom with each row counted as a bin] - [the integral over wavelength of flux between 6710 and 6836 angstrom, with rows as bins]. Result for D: -1419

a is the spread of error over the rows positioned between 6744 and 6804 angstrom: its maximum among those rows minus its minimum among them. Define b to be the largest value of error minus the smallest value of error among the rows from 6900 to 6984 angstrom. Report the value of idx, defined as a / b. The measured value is 0.1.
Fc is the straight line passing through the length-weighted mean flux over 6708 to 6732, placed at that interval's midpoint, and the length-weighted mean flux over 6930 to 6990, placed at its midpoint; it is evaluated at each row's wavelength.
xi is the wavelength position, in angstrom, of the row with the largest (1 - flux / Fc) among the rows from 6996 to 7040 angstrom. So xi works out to 7033.0 angstrom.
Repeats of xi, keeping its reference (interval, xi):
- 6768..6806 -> 6778.0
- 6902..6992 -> 6961.0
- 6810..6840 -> 6817.0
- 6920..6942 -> 6925.0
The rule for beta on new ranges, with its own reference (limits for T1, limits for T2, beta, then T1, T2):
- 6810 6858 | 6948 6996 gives 0.550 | 1.00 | 1.05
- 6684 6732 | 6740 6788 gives 0.501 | 1.01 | 1.01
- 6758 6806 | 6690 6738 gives 0.482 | 1.03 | 1.00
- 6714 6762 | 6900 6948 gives 0.535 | 1.00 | 1.04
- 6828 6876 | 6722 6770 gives 0.511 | 0.99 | 1.01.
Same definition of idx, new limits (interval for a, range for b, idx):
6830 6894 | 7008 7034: 5.7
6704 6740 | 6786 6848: 0.1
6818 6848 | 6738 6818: 10.8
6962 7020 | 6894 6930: 0.7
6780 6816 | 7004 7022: 0.3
